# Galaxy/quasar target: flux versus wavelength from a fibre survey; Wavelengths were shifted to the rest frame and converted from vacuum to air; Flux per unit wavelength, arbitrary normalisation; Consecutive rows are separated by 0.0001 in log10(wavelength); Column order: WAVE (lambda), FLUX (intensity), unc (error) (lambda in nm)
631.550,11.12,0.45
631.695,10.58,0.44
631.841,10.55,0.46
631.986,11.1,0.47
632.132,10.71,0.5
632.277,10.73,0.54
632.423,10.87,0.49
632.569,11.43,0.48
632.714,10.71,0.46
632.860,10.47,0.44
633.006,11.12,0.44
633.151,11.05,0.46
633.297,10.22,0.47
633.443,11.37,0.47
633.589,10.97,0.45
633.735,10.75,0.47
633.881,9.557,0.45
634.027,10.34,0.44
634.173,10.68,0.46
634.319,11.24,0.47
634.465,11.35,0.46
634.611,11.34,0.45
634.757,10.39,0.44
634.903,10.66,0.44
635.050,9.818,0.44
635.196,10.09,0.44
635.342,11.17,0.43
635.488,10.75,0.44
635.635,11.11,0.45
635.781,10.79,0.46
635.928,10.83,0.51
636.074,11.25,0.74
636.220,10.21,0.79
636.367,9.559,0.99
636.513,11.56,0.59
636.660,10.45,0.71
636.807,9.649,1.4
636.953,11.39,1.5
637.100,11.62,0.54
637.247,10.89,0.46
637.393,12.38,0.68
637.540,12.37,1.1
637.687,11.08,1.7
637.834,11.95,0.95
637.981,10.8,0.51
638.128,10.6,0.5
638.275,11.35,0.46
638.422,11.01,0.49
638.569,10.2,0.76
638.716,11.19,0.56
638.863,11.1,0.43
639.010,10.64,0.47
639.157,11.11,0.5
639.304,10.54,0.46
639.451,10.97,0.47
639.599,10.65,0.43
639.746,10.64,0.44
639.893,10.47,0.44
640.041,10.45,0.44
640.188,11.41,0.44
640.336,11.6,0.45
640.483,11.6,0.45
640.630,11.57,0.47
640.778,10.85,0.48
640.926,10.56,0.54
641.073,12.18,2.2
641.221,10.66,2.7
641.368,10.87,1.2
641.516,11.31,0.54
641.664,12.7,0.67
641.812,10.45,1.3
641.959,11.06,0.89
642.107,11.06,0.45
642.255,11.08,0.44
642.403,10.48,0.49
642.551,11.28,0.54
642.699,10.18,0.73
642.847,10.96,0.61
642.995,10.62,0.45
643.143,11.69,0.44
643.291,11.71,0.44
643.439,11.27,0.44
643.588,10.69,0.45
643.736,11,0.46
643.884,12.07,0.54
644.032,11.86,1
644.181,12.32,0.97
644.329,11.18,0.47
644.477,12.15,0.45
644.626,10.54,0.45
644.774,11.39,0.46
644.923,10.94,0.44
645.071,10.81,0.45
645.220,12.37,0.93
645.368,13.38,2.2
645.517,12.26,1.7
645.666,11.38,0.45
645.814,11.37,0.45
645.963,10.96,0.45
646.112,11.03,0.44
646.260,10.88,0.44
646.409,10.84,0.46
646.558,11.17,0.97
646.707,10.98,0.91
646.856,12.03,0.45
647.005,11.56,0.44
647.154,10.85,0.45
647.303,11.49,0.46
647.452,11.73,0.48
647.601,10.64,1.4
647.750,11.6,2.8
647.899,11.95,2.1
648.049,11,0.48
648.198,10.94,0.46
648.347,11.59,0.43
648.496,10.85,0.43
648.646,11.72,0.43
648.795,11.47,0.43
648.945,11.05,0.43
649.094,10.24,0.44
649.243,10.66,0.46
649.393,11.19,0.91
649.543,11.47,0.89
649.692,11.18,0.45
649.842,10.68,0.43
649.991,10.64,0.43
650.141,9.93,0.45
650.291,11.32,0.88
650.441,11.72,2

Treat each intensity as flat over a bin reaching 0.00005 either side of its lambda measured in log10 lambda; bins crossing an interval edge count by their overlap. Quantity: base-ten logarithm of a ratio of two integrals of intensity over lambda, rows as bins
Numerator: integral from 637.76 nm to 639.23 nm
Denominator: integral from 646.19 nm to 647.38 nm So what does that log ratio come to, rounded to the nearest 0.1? 0.1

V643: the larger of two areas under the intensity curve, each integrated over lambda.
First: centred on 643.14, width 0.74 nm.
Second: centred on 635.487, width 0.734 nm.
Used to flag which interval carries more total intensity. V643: 8.33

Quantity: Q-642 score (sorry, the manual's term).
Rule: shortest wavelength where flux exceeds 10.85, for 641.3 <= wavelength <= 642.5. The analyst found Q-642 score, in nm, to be 641.368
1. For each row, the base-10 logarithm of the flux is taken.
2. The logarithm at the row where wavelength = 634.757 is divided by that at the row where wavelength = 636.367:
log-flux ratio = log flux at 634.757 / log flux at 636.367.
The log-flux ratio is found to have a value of 1.04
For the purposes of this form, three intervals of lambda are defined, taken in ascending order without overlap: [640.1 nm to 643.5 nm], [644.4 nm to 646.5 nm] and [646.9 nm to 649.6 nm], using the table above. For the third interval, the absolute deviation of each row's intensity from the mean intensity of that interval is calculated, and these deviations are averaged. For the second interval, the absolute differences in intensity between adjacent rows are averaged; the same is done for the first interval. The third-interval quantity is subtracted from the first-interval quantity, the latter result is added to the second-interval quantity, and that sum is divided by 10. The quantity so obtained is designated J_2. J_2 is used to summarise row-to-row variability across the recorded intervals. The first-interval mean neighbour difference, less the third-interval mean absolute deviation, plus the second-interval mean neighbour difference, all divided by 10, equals 0.090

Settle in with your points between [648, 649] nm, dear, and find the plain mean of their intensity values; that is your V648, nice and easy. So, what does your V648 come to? 11.2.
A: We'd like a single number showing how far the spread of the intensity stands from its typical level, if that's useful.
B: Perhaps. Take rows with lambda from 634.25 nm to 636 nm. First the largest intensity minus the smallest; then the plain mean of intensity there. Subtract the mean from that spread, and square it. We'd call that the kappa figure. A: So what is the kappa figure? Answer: 86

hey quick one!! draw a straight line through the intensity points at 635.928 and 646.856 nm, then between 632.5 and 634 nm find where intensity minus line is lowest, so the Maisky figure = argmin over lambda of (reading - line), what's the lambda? 633.881 nm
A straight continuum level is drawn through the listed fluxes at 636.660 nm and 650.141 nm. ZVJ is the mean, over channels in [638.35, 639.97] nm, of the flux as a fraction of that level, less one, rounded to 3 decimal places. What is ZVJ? 0.041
